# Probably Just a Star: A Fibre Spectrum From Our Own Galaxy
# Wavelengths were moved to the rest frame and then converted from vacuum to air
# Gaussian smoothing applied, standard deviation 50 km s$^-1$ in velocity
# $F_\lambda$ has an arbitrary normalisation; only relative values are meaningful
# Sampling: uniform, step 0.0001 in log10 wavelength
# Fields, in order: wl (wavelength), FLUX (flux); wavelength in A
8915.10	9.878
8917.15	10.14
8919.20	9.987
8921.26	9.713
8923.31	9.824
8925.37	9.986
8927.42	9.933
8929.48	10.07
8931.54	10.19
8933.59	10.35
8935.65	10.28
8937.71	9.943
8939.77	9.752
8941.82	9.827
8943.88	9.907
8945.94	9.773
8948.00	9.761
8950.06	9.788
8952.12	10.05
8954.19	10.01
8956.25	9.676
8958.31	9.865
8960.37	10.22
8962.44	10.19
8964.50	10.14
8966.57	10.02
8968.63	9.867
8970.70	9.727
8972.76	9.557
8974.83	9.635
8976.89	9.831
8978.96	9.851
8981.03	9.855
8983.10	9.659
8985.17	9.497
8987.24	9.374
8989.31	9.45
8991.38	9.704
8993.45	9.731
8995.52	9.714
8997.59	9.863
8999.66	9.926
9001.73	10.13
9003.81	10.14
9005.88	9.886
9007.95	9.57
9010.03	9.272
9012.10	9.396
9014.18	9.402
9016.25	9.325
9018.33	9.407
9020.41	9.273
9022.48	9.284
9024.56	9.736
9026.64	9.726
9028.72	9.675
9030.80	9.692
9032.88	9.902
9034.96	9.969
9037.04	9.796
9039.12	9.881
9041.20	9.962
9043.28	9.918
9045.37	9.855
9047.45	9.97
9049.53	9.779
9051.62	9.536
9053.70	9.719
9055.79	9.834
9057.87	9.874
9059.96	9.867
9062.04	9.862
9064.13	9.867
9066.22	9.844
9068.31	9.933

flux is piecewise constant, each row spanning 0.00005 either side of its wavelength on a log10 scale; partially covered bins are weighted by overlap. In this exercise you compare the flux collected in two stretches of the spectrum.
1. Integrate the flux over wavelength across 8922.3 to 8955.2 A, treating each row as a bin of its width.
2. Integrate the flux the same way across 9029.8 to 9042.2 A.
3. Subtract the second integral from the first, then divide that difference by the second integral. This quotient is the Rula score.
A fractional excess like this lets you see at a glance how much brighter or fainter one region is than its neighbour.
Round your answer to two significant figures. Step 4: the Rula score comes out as 1.7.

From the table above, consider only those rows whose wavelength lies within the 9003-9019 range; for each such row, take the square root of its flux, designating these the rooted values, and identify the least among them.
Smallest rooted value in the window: 3.045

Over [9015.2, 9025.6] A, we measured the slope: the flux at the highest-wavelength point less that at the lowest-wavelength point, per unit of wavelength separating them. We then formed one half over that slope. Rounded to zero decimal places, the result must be 10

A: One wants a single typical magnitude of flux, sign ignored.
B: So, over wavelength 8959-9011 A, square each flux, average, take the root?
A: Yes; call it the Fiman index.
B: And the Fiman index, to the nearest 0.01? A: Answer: 9.80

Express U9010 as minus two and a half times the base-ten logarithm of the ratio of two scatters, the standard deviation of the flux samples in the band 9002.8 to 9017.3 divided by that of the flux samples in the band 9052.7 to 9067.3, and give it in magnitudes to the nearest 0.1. -1.9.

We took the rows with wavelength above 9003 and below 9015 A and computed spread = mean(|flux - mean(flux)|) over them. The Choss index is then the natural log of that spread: -1.3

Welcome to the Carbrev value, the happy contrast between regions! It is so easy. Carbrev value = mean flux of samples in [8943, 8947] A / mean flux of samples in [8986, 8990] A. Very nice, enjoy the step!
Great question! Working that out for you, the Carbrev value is 1.045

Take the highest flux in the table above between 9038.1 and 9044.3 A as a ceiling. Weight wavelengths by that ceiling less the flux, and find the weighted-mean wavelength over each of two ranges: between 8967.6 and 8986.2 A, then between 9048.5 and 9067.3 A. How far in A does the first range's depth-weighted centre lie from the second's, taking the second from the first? -77.9 A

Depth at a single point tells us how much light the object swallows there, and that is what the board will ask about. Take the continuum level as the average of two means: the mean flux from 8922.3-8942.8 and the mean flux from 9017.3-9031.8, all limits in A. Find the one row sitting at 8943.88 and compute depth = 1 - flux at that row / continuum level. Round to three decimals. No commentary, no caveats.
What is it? -0.013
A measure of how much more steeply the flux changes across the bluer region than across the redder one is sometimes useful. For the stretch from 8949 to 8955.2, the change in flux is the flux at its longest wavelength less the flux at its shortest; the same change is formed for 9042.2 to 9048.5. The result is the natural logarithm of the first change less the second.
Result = -1.77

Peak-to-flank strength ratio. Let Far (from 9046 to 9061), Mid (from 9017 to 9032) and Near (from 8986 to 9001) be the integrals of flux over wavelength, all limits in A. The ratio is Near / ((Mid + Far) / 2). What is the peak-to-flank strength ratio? 1.00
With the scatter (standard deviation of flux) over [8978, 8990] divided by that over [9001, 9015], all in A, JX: 0.6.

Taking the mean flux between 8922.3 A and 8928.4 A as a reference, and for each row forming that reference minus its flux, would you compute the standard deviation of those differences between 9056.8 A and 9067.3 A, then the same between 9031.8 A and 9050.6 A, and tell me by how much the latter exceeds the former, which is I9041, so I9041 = 0.06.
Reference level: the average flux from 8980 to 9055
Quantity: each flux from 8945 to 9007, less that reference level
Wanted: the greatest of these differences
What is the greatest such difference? 0.53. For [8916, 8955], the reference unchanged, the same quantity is 0.66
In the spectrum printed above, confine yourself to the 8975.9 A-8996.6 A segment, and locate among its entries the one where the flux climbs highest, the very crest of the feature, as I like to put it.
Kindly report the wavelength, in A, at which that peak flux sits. 8981.03 A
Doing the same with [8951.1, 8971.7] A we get 8960.37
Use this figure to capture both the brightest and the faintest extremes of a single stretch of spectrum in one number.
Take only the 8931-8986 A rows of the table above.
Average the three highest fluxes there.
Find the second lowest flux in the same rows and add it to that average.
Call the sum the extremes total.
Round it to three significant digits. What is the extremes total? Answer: 19.8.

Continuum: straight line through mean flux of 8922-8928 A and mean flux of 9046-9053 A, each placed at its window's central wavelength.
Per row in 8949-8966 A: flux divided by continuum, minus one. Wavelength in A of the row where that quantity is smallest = 8956.25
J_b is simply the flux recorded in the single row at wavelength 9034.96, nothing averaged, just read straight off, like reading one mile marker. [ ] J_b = 9.969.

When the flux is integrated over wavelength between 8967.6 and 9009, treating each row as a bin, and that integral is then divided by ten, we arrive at 40.4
